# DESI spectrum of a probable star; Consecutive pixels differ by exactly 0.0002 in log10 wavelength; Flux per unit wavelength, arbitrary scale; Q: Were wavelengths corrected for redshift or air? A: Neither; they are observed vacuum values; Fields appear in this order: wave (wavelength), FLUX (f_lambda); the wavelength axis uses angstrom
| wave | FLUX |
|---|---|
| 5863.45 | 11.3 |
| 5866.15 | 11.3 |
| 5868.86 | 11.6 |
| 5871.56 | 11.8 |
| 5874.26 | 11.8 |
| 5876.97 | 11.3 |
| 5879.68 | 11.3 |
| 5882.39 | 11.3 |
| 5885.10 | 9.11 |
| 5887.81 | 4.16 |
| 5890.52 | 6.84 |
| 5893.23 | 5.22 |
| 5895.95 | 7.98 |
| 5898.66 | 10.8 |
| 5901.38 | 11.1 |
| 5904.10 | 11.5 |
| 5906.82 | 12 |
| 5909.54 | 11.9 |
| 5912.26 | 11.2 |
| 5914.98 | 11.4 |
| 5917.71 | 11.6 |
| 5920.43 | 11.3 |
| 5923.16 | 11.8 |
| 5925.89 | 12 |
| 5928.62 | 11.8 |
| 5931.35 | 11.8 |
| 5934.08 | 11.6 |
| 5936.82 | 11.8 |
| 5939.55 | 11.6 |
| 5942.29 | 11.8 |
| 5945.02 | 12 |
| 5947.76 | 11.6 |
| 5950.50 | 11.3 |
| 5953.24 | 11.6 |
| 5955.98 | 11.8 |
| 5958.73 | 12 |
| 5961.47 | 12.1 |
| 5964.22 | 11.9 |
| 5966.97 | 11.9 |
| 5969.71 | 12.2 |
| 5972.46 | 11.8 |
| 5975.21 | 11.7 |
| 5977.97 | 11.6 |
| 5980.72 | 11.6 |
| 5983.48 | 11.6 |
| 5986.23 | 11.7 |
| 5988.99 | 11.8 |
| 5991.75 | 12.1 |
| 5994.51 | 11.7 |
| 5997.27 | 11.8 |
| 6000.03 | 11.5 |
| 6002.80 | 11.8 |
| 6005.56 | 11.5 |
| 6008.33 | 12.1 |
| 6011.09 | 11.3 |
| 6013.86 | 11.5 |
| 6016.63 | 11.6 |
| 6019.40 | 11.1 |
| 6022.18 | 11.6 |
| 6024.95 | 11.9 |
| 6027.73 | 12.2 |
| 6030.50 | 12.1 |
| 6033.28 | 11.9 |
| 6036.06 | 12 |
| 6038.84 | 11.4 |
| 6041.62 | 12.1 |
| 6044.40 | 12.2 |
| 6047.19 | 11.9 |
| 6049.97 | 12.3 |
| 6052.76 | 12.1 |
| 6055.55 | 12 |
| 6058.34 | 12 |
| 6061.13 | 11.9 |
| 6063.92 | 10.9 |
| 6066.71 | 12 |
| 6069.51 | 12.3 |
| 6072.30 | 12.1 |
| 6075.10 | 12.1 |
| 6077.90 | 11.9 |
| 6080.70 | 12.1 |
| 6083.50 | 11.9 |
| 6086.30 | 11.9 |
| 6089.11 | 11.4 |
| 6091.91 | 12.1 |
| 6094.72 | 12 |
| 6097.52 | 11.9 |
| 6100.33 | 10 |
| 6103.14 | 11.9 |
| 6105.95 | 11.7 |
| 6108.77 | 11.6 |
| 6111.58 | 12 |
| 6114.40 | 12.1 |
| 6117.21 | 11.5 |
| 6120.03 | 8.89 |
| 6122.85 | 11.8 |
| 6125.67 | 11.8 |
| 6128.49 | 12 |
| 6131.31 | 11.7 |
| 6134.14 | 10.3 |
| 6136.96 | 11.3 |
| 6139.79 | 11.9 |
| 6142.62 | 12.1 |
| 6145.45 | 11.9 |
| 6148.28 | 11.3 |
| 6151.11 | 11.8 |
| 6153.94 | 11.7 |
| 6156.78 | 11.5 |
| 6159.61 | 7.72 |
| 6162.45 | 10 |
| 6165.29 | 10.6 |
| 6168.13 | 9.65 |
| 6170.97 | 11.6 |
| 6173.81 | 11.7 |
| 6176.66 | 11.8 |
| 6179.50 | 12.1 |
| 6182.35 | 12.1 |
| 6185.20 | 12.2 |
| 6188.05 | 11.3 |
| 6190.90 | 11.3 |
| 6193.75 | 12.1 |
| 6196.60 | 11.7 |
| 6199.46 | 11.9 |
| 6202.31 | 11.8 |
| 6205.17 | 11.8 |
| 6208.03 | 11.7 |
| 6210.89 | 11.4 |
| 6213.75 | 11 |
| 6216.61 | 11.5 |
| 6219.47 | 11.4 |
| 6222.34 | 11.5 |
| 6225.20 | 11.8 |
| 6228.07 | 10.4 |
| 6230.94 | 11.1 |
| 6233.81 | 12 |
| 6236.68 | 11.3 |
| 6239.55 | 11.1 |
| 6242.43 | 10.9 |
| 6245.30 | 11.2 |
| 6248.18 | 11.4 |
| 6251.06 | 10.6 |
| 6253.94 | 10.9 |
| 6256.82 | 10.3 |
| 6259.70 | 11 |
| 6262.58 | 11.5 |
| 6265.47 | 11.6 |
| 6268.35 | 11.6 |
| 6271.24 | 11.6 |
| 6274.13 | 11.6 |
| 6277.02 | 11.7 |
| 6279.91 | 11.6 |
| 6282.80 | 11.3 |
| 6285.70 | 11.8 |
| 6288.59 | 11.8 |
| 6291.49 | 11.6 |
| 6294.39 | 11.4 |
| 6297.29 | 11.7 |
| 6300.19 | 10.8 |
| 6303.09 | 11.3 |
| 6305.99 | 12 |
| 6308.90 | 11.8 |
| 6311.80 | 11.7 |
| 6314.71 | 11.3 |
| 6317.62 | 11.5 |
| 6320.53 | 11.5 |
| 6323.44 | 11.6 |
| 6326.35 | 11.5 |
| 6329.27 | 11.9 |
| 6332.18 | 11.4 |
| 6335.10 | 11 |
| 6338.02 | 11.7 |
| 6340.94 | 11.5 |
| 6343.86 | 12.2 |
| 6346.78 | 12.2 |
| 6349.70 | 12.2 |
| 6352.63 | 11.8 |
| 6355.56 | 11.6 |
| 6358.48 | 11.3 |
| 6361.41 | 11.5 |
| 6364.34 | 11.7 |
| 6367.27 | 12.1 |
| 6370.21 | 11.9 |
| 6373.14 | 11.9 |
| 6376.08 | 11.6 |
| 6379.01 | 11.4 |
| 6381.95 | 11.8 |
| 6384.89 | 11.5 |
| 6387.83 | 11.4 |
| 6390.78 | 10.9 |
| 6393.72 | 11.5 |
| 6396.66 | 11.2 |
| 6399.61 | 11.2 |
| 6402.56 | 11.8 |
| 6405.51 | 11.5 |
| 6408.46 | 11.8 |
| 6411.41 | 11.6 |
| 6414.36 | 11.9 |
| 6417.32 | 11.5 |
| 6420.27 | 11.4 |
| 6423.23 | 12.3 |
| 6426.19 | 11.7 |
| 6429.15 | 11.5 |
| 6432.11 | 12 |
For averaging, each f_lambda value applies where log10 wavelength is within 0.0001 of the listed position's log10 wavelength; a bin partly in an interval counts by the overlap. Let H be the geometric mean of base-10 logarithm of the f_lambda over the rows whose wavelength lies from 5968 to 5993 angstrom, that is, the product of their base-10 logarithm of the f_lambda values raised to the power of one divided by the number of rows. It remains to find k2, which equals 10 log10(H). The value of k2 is 0.30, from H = 1.07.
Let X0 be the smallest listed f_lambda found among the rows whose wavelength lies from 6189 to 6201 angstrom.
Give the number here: 11.3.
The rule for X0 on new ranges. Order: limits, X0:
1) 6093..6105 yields 10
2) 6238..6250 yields 10.9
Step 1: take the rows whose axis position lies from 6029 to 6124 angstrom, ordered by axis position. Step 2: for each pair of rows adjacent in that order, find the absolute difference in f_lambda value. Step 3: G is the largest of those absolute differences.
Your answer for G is 2.9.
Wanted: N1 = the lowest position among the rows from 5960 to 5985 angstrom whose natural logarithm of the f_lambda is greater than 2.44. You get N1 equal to 5961.47 angstrom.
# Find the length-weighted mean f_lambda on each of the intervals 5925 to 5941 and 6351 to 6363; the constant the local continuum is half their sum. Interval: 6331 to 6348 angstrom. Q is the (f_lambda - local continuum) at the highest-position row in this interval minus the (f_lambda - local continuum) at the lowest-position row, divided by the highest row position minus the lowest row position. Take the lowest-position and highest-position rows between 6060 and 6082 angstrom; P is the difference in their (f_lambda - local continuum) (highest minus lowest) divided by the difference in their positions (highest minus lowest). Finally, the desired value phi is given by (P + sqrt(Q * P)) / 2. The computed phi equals 0.017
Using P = 0.010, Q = 0.05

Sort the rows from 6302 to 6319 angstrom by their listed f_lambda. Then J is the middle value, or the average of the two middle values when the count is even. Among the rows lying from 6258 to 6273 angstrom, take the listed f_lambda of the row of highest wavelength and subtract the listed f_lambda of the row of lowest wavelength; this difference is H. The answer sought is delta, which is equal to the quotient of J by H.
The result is 19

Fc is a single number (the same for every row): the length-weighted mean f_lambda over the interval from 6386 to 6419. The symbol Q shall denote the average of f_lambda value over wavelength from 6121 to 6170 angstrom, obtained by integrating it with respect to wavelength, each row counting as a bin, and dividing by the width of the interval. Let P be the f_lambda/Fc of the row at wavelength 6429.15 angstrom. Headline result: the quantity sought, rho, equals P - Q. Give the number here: -10.1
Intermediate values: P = 1.00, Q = 11.1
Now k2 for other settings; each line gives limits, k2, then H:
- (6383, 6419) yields 0.25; 1.06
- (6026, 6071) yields 0.32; 1.08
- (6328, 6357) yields 0.29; 1.07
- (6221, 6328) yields 0.24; 1.06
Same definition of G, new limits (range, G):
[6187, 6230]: 1.4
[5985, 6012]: 0.8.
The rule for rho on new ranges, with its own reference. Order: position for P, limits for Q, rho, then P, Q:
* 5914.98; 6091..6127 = -10.5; 0.99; 11.5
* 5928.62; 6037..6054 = -11.0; 1.03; 12.0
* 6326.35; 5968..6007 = -10.7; 1.00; 11.7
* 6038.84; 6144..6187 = -10.2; 0.99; 11.2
